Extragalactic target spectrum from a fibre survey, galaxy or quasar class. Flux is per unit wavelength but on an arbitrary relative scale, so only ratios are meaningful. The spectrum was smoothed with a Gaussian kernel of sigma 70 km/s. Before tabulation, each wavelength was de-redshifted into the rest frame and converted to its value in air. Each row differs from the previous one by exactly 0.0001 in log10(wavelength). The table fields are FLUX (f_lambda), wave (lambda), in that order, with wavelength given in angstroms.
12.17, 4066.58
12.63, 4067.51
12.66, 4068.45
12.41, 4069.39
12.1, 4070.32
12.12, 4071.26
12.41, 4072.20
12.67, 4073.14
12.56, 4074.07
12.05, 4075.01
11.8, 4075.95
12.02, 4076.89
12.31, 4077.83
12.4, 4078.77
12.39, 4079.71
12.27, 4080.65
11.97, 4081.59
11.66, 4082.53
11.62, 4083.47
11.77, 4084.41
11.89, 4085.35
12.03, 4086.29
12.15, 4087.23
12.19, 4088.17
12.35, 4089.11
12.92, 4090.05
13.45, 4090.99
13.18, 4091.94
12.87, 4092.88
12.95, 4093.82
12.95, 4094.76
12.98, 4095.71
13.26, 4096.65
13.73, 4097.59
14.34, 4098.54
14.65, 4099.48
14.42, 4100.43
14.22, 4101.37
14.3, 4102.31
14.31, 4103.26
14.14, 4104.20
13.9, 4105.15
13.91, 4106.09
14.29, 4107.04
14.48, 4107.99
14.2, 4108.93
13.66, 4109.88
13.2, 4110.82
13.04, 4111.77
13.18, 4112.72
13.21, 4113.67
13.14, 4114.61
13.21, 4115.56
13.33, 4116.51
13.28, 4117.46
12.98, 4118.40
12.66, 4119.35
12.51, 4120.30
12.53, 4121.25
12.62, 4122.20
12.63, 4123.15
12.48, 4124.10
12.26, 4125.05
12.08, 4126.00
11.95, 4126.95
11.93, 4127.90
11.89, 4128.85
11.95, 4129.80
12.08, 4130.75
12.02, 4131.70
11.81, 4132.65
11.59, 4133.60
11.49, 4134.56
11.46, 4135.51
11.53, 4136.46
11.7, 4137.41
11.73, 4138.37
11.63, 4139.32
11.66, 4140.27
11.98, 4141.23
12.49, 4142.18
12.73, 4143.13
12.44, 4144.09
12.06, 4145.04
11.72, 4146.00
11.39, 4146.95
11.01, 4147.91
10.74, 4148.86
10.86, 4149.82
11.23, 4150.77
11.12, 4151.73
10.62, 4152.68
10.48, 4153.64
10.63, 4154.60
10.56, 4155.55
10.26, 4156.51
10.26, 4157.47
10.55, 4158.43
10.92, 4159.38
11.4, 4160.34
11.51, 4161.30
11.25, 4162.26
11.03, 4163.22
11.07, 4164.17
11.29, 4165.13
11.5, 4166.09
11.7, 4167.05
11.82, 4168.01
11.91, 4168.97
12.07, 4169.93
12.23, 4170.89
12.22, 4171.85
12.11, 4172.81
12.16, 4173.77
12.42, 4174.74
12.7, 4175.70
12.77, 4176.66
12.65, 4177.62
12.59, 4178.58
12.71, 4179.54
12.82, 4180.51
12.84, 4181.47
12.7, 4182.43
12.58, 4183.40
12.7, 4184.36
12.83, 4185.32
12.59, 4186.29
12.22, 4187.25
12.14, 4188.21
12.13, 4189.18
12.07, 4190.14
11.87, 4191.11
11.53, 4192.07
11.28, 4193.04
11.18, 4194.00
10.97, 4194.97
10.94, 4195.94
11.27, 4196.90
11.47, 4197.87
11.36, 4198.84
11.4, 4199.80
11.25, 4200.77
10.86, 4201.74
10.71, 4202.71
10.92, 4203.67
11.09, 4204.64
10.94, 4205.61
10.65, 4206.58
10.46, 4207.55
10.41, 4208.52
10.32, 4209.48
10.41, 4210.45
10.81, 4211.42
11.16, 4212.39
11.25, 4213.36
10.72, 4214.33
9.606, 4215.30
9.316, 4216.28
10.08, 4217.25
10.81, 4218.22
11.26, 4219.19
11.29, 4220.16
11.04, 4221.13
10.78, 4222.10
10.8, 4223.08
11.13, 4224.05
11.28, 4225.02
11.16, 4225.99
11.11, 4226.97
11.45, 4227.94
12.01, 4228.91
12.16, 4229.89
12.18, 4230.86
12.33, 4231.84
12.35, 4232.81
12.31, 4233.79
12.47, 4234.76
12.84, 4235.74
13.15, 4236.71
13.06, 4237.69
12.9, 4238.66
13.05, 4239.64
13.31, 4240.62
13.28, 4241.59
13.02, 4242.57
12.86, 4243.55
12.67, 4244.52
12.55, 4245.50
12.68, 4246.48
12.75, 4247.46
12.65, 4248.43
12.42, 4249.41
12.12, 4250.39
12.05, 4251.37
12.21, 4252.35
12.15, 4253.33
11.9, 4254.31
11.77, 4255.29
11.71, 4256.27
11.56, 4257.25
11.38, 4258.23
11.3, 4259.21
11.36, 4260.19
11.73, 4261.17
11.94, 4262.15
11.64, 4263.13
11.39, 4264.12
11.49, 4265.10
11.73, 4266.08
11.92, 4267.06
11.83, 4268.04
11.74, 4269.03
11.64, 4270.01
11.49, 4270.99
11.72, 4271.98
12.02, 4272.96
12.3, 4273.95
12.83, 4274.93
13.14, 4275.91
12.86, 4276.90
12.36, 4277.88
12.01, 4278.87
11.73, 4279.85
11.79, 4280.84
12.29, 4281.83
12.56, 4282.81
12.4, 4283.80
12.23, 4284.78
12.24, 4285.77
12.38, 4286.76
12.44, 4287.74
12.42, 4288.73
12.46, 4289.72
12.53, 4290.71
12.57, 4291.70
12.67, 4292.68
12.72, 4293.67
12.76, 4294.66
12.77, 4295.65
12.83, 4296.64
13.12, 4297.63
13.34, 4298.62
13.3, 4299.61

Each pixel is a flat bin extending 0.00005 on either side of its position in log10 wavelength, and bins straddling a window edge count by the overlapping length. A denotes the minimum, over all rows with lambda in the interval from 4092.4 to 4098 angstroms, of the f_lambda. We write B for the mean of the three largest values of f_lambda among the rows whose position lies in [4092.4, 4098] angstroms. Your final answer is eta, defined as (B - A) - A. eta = -12.4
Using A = 12.87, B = 13.3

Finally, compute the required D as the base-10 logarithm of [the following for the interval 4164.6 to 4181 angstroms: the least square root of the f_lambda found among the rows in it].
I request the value 0.526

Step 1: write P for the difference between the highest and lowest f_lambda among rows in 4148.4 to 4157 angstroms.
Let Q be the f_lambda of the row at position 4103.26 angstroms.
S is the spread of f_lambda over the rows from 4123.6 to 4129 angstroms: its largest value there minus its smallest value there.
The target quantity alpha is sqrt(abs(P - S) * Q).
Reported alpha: 2.3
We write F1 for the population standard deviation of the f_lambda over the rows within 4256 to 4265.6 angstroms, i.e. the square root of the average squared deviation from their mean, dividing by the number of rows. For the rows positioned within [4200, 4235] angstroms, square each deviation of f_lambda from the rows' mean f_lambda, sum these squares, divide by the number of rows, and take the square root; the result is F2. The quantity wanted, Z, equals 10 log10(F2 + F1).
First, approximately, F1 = 0.2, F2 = 0.73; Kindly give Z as -0.3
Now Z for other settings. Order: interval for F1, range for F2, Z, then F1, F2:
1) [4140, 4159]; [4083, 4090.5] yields 0.6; 0.8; 0.38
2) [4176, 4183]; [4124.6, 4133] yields -6.8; 0.1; 0.12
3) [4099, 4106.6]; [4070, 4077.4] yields -2.9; 0.2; 0.28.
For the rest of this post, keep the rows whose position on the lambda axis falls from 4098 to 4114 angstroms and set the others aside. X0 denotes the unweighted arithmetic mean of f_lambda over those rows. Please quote 14.0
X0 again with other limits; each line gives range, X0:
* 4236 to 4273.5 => 12.2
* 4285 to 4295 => 12.5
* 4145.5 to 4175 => 11.3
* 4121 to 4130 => 12.2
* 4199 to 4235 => 11.1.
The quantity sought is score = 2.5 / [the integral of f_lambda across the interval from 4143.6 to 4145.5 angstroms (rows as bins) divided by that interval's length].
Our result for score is 0.204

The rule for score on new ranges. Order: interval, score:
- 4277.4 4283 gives 0.207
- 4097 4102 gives 0.175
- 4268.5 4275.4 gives 0.209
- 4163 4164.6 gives 0.225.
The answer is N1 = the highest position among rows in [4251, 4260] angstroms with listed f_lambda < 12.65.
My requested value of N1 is 4259.21 angstroms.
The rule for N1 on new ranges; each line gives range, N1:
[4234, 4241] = 4234.76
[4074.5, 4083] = 4082.53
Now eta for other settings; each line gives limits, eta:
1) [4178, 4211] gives -7.8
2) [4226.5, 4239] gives -9.2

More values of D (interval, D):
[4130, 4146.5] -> 0.530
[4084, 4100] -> 0.535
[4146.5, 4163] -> 0.506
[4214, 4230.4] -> 0.485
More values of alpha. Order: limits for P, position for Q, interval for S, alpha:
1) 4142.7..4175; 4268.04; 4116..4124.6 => 4.4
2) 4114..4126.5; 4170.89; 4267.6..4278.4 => 2.2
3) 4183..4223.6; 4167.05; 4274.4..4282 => 5.0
